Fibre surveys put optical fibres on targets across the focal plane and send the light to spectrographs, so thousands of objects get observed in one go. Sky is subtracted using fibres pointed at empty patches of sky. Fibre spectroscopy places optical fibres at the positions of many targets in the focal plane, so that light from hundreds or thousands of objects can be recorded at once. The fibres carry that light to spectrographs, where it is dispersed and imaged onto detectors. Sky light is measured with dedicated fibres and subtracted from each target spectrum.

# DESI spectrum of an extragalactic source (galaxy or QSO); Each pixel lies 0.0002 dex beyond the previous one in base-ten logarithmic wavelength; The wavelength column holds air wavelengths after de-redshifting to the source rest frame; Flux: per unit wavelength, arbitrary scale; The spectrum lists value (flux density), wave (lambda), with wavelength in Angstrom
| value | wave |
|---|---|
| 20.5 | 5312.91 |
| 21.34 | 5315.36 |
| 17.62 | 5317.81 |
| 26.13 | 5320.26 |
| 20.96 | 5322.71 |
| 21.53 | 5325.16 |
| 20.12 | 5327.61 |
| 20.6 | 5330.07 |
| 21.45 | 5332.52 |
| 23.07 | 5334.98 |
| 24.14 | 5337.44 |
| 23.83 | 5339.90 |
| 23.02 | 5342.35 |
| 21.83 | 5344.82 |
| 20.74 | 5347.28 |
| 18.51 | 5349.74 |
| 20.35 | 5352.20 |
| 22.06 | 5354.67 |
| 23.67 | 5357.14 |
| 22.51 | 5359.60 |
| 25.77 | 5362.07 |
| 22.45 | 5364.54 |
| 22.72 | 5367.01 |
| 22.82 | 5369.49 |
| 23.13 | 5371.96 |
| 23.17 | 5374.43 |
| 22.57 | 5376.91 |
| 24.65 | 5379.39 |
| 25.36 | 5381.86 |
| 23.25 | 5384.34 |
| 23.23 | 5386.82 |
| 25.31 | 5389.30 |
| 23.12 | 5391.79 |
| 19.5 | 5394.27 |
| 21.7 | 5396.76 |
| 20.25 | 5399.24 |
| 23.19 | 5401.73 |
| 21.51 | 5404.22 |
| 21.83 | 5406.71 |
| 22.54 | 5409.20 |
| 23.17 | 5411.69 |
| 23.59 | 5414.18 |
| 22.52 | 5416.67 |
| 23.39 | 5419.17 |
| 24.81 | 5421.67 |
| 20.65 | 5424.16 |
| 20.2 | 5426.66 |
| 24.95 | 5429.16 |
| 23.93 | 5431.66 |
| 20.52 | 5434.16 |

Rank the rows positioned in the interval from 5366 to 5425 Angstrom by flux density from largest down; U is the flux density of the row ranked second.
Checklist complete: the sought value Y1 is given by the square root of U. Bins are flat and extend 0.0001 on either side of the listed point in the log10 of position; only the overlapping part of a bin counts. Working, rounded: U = 25.31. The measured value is 5.03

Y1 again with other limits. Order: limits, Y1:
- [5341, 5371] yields 4.87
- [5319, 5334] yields 4.64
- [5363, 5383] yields 4.96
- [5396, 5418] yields 4.82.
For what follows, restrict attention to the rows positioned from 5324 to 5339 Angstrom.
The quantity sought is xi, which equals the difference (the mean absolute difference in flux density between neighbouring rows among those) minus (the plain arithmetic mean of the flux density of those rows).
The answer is -20.7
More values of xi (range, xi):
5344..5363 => -20.1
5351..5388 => -21.9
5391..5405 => -19.2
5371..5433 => -21.3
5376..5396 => -21.5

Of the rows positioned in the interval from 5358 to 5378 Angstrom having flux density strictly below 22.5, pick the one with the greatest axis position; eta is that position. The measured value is 5364.54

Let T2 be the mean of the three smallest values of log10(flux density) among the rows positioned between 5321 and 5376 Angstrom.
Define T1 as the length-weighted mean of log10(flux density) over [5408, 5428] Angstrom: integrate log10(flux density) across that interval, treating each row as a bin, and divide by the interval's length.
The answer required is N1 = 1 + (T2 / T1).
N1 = 1.96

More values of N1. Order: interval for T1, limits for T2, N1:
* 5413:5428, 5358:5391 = 2.00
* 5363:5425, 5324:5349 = 1.97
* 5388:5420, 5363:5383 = 2.00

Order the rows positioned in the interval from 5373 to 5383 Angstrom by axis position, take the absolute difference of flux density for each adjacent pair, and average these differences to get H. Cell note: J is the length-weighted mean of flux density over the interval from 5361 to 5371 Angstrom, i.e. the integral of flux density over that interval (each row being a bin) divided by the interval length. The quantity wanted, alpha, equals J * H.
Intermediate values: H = 1.1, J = 23.4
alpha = 26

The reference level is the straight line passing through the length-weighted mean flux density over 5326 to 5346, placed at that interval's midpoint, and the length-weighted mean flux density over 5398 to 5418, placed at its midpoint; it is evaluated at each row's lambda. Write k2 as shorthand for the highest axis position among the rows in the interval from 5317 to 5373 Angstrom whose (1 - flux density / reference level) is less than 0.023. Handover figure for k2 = 5371.96 Angstrom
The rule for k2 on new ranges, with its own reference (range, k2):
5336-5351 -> 5344.82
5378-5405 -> 5401.73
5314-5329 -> 5320.26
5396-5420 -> 5419.17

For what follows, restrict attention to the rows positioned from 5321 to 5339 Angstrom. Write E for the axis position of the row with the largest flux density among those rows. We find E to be 5337.44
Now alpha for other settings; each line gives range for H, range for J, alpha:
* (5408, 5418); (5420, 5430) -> 16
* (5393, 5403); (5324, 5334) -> 46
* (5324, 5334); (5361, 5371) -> 21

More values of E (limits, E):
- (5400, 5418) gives 5414.18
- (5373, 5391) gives 5381.86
